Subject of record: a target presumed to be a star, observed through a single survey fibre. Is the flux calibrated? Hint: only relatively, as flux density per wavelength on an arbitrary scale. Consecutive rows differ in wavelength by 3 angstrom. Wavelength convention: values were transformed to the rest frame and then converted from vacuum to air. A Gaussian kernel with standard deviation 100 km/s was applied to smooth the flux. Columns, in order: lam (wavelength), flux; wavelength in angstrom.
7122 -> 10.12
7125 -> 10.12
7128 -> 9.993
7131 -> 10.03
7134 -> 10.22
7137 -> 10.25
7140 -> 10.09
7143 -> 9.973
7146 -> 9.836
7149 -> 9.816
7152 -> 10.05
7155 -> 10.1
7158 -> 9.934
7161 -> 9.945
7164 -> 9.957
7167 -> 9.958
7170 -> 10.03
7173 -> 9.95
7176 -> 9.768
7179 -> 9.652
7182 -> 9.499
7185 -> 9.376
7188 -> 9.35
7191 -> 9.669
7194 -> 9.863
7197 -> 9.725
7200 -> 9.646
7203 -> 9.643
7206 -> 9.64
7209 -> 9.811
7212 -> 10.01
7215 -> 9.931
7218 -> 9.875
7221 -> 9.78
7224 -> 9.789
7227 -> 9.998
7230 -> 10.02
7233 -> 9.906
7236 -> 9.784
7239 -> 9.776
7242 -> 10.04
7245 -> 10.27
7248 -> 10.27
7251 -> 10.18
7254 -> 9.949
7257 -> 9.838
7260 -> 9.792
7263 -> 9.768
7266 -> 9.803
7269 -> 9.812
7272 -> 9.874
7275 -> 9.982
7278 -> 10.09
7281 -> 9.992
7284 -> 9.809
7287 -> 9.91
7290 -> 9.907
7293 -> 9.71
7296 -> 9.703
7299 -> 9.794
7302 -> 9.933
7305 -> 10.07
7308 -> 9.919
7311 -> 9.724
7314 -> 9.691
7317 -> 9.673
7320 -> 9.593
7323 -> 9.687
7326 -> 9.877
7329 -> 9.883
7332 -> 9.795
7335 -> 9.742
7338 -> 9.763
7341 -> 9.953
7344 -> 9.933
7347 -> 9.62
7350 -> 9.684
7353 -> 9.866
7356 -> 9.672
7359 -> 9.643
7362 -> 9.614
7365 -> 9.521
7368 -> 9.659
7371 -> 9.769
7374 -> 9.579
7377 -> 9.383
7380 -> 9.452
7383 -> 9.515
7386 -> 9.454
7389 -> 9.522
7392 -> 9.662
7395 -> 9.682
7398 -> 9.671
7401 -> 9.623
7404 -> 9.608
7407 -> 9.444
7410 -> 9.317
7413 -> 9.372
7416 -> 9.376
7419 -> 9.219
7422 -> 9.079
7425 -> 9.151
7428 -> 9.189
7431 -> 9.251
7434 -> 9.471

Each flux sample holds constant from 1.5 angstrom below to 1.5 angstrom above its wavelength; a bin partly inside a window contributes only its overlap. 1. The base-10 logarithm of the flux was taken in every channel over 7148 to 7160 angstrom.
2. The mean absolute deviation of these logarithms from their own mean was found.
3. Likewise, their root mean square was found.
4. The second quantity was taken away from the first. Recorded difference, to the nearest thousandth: -0.995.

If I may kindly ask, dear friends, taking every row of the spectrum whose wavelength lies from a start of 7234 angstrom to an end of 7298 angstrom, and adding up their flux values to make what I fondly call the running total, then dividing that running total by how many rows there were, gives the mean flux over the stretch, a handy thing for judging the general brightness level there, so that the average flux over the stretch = 9.92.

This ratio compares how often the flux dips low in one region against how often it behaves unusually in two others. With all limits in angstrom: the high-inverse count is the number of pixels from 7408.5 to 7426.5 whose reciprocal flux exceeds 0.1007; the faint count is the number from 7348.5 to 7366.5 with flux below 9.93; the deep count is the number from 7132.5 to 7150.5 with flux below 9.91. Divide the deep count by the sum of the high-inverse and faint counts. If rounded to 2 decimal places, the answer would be 0.17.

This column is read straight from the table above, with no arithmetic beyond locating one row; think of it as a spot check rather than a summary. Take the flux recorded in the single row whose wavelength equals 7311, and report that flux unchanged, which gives 9.724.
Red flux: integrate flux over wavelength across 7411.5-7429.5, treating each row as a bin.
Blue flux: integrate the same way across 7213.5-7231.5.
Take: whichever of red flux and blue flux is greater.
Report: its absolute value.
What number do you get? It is 178.2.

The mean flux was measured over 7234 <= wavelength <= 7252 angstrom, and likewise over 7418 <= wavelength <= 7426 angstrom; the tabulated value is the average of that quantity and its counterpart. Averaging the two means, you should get 9.60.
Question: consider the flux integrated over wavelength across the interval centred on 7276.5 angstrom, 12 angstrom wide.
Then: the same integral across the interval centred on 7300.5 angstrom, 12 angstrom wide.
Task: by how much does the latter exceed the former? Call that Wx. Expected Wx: -1.3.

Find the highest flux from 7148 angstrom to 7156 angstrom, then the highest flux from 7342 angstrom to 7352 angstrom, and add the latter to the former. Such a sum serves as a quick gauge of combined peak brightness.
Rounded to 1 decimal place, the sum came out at 20.0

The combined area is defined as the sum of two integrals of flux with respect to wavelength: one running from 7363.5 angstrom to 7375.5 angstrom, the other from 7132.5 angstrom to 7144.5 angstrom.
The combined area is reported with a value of 237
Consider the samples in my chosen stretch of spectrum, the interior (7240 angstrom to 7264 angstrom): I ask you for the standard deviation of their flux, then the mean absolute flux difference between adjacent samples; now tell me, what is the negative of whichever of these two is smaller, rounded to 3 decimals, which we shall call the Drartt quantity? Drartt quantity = -0.105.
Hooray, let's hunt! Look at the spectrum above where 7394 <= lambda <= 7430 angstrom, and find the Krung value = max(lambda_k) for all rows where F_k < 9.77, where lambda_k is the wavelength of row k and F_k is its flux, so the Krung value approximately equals 7428 angstrom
